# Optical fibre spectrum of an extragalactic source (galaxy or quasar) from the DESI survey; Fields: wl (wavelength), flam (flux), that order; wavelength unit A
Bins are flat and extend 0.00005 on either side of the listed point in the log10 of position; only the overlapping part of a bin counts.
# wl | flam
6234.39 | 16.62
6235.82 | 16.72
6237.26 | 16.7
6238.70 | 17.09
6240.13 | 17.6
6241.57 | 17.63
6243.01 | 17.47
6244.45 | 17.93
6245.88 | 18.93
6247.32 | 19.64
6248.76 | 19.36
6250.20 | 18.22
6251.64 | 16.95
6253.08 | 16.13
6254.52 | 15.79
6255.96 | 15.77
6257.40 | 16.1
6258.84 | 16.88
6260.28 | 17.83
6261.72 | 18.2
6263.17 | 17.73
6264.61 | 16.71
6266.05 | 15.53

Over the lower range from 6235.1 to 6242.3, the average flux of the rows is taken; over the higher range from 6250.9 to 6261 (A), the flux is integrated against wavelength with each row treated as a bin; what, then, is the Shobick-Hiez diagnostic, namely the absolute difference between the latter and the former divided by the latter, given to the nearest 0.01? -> 0.90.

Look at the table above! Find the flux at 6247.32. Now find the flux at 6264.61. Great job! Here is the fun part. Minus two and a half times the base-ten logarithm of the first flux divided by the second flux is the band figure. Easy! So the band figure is -0.18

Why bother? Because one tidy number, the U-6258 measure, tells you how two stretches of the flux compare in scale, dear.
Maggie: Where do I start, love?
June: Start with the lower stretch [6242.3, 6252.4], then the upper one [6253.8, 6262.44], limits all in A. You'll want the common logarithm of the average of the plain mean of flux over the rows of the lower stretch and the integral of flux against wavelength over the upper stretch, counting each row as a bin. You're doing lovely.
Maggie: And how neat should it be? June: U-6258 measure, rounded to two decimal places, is 1.91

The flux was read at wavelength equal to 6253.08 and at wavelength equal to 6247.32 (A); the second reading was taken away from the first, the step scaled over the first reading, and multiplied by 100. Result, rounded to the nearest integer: -22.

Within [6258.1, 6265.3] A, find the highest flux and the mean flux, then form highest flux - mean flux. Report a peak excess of 0.73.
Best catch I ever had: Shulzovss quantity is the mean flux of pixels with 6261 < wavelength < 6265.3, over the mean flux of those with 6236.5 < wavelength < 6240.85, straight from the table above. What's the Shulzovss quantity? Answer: 1.024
